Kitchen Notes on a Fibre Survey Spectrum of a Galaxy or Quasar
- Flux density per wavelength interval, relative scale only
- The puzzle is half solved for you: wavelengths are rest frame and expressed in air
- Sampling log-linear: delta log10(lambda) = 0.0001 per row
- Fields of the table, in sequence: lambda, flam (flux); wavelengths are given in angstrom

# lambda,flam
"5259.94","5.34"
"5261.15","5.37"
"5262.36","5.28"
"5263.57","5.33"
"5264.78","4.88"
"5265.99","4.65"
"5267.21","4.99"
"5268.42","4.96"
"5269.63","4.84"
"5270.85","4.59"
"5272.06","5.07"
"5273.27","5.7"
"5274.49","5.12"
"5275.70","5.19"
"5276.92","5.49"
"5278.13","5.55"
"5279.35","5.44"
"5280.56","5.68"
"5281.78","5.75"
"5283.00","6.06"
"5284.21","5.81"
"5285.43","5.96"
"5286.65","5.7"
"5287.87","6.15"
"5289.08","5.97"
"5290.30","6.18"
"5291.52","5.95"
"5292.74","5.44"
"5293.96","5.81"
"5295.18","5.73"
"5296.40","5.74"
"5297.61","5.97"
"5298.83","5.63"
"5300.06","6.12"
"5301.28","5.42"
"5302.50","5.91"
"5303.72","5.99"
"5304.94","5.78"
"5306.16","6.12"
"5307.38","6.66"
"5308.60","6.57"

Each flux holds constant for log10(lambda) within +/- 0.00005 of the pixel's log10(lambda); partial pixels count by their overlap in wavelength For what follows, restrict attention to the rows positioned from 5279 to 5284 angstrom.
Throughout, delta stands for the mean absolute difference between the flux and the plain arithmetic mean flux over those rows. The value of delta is 0.17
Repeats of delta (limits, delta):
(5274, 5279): 0.18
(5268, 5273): 0.15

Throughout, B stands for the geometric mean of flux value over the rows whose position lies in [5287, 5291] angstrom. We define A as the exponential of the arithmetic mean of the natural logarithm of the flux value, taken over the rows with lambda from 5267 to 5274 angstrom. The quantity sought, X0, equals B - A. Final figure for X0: 1.1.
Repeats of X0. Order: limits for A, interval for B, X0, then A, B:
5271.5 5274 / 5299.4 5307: 0.5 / 5.4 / 5.9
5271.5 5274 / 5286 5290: 0.6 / 5.4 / 5.9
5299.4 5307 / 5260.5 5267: -0.8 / 5.9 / 5.1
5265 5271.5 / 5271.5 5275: 0.5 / 4.8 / 5.3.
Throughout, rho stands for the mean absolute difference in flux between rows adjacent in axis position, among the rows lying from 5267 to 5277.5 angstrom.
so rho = 0.31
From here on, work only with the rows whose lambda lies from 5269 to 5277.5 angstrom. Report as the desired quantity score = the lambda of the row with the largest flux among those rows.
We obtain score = 5273.27 angstrom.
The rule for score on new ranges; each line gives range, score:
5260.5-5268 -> 5261.15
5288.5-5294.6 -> 5290.30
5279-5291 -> 5290.30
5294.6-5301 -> 5300.06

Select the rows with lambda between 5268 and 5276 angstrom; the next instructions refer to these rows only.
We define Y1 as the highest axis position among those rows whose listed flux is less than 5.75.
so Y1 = 5275.70 angstrom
